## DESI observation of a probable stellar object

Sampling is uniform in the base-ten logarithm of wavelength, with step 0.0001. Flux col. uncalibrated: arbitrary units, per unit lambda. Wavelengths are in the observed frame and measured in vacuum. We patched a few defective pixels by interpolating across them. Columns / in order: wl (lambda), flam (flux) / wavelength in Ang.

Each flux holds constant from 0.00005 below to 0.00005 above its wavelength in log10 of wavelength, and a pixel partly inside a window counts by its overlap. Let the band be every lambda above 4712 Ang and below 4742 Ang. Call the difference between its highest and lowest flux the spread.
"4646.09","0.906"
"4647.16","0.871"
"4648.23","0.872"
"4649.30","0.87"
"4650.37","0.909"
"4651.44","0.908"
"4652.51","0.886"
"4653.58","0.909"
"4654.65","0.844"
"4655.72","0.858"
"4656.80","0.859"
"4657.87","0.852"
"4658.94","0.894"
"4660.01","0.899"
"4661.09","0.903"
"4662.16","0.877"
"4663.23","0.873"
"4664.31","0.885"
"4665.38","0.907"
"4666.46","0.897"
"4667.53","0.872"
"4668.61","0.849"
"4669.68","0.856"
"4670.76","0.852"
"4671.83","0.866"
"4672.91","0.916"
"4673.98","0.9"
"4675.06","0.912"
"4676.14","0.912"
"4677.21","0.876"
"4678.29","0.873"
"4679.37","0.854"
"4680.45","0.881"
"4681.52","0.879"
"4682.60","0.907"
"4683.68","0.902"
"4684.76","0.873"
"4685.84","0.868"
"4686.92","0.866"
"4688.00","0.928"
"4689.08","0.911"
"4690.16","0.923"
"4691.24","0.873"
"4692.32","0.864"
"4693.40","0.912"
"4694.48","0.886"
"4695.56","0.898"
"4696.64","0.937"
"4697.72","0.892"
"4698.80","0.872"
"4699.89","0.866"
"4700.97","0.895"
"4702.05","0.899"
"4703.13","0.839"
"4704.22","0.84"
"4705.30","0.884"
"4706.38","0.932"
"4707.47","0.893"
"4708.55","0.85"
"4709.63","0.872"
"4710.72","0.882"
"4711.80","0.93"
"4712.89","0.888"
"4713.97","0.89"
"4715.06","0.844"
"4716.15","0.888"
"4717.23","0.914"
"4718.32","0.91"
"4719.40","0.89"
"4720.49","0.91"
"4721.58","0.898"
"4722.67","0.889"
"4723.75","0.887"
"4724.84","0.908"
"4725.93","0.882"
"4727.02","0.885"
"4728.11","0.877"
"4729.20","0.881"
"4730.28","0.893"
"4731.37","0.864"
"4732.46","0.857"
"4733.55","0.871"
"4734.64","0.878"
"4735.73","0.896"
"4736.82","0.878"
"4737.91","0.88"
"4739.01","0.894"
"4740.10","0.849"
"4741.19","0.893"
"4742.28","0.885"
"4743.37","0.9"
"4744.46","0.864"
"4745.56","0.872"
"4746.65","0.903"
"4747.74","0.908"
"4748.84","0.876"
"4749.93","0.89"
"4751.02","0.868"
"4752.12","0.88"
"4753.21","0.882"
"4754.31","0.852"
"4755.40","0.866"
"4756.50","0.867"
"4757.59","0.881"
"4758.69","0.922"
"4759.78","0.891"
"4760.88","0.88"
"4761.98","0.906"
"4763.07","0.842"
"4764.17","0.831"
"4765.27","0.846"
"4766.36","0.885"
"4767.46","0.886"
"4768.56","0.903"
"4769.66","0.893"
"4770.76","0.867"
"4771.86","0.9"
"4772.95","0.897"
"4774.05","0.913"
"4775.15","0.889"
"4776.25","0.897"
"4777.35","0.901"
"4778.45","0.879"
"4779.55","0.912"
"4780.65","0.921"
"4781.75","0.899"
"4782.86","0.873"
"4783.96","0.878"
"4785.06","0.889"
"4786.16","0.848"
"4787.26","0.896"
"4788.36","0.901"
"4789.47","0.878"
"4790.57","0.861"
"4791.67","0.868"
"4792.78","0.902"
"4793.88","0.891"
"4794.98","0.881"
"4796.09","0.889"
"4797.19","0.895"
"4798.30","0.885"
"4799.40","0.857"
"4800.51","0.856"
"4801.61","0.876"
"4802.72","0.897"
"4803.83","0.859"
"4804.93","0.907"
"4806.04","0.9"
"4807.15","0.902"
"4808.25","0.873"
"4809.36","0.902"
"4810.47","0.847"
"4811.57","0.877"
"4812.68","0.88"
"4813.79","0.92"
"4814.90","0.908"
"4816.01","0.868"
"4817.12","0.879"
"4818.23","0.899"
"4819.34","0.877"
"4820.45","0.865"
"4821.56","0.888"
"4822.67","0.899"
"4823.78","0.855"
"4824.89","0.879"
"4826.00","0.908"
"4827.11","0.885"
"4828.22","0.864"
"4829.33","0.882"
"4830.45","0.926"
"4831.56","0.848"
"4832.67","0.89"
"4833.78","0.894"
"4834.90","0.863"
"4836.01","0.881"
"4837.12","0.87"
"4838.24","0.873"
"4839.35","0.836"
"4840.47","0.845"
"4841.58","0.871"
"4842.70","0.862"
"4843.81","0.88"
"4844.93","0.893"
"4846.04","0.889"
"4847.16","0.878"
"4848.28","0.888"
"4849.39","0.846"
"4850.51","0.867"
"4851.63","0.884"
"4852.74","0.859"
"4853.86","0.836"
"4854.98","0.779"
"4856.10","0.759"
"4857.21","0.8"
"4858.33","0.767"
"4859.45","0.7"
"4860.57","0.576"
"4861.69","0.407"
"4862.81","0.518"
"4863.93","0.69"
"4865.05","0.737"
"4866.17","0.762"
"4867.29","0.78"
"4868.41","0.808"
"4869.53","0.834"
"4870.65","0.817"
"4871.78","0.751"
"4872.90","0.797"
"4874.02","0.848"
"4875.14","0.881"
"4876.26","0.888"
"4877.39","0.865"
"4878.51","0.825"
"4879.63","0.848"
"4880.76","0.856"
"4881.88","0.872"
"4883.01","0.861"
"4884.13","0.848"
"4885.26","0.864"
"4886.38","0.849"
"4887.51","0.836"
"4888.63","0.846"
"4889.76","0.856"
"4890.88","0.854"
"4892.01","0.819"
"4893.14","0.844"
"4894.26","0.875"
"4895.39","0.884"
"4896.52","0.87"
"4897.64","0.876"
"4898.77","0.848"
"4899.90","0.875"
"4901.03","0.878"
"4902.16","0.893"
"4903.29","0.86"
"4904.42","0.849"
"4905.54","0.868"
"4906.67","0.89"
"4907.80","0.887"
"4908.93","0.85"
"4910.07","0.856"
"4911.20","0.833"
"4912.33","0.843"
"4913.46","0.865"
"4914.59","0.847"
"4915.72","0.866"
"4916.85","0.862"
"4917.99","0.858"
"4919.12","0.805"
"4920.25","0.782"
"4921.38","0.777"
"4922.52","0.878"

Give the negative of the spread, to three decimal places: -0.070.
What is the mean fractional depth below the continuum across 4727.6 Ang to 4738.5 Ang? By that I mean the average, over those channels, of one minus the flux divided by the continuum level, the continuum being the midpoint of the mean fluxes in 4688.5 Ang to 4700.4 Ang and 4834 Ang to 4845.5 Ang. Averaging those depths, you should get 0.004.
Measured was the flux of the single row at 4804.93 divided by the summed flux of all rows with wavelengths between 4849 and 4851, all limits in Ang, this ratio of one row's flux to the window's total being 0.529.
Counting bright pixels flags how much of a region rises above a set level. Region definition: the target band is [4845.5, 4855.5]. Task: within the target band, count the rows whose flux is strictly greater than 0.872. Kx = 4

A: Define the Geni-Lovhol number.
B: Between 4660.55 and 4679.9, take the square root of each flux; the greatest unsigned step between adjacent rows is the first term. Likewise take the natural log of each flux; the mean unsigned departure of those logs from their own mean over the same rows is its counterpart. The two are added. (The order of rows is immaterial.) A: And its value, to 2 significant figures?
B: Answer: 0.048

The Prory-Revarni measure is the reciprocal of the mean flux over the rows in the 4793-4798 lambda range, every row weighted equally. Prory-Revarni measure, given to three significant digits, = 1.12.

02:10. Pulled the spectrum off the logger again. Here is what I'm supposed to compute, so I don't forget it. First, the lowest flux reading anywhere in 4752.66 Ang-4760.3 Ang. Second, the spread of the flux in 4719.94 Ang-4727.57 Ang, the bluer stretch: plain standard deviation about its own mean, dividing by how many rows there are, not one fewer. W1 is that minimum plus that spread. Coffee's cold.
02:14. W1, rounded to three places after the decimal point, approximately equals 0.862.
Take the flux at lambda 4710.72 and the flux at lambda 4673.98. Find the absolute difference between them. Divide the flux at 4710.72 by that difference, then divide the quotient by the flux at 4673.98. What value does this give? 54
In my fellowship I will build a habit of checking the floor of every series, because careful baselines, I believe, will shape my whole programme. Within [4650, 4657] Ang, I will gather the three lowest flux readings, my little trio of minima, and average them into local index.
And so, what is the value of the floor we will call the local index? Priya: 0.854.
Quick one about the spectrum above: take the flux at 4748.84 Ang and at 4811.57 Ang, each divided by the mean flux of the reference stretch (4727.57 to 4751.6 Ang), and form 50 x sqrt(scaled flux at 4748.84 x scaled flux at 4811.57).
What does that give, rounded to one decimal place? 49.8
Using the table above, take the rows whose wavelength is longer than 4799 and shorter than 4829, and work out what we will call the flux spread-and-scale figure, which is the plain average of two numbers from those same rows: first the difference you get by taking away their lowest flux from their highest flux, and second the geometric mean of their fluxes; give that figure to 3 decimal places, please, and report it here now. 0.478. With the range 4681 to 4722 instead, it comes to 0.494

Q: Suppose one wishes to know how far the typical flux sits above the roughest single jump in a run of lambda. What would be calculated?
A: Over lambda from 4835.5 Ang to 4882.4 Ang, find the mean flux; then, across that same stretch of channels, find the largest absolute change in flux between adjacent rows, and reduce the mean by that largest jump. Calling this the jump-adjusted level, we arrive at 0.636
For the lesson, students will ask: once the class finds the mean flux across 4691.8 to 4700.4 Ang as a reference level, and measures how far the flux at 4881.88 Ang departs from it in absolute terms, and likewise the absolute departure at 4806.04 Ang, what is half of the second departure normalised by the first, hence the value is 0.24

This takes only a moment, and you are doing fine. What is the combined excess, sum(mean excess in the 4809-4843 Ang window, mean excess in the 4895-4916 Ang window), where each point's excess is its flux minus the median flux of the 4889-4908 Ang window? 0.004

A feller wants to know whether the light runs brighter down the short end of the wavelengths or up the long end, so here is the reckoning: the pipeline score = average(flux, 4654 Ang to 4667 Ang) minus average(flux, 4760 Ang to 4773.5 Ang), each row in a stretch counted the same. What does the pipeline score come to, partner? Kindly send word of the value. 0.0010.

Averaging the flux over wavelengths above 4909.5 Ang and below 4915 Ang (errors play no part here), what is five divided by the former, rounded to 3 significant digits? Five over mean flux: 5.89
